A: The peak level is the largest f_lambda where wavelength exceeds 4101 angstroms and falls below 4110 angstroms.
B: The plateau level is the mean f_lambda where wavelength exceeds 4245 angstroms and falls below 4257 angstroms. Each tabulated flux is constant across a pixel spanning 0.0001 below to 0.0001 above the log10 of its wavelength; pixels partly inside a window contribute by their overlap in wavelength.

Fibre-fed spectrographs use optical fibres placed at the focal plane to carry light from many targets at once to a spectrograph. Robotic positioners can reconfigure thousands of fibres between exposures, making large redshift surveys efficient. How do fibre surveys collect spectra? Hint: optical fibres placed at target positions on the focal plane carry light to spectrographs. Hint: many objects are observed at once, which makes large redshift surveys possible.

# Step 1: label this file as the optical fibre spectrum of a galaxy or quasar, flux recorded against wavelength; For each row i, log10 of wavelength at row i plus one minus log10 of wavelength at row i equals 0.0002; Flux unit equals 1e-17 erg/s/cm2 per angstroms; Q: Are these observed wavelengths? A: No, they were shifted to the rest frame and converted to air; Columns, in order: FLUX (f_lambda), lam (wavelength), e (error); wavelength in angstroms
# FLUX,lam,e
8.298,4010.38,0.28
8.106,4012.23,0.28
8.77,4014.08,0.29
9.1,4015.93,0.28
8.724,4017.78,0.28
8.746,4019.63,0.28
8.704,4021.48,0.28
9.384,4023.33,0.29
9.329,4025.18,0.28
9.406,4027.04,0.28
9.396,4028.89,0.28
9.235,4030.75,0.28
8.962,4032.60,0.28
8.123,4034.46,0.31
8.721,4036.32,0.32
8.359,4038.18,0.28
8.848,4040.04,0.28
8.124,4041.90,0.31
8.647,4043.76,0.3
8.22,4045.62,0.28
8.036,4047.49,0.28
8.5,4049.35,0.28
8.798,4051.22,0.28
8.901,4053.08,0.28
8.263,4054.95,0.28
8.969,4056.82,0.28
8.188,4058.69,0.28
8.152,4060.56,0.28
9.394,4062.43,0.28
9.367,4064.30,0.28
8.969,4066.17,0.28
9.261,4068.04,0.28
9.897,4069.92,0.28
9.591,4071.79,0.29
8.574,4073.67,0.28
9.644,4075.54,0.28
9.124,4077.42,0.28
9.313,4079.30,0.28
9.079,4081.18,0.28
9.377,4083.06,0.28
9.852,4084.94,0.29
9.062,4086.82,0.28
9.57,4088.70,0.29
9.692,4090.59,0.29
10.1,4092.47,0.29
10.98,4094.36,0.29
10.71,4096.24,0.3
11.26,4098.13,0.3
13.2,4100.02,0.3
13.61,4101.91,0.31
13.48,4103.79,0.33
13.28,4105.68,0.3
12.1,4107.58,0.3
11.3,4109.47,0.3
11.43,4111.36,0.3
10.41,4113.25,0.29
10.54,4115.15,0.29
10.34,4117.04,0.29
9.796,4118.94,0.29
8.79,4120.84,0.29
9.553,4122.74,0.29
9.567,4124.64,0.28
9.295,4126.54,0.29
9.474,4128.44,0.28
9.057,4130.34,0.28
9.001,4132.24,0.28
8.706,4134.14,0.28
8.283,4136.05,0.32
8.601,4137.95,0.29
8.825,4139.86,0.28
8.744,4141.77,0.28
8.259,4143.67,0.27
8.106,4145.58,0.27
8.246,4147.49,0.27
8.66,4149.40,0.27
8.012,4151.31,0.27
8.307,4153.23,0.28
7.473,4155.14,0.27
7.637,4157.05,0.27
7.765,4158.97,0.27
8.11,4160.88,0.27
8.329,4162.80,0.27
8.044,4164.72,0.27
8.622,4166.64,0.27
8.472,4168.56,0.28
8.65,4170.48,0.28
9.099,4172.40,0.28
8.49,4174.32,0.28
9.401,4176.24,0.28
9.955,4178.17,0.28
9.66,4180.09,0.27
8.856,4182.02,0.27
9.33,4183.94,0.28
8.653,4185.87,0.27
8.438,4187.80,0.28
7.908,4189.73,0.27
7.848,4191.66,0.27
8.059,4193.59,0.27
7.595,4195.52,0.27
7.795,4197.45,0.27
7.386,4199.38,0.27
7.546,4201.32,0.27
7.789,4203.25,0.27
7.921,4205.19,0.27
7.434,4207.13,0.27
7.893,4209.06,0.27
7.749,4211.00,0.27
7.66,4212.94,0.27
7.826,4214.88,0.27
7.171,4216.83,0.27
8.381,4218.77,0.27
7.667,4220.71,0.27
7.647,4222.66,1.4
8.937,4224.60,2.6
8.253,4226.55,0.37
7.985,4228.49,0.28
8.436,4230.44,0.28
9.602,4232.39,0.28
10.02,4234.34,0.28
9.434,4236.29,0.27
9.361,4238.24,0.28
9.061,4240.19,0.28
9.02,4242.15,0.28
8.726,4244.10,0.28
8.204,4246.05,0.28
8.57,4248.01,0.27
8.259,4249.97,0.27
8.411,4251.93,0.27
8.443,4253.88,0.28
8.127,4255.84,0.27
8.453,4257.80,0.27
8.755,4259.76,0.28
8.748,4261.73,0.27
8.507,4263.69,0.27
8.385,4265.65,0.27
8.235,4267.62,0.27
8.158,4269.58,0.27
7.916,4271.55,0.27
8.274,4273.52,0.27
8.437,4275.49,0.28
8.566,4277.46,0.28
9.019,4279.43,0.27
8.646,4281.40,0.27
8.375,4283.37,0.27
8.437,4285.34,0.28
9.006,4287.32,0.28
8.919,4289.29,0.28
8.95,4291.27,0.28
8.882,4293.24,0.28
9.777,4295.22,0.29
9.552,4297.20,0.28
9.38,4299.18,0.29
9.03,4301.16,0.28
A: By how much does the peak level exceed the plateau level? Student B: 5.3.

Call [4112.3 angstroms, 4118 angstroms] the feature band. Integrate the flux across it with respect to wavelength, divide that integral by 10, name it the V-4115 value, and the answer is 5.9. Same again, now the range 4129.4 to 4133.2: 3.4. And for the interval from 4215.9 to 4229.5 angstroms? 10.9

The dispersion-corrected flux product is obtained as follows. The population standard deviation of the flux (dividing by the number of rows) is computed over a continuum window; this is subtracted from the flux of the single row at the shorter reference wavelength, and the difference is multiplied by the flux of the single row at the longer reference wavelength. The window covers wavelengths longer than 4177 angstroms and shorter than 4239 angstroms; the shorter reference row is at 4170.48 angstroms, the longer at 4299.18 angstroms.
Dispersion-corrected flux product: 74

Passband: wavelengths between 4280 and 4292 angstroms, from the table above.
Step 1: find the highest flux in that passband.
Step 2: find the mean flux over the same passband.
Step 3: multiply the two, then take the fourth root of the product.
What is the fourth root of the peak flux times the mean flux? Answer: 2.98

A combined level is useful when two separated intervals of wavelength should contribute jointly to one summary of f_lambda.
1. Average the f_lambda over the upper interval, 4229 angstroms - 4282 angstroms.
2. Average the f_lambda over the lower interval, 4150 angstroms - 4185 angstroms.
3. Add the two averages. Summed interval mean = 17.2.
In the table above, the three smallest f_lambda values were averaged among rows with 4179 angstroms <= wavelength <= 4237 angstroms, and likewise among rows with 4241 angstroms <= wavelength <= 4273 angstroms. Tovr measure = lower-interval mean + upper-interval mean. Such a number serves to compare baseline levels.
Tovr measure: 15.4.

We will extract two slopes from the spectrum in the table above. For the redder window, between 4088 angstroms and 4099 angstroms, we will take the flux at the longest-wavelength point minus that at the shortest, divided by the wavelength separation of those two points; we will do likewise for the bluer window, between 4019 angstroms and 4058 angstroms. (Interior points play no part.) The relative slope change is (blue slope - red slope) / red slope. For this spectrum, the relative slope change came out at -1.0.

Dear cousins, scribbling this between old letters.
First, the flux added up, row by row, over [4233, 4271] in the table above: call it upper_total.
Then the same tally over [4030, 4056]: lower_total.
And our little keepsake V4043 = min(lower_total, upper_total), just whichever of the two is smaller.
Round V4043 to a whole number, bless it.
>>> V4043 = 120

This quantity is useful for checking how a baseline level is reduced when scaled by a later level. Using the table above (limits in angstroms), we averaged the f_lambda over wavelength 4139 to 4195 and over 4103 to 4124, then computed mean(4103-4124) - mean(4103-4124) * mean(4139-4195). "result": -82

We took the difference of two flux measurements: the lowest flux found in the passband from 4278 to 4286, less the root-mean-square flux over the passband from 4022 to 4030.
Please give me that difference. -1.0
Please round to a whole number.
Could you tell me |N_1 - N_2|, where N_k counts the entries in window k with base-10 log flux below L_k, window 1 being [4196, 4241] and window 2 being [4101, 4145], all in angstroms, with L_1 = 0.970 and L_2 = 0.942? 14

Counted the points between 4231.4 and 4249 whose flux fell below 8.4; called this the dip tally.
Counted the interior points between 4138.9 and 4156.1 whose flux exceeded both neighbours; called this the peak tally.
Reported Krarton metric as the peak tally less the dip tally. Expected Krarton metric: 1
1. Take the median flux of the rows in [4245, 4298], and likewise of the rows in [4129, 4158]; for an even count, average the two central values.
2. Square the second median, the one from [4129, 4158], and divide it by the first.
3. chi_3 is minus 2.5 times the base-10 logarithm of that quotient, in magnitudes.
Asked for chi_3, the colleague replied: -2.3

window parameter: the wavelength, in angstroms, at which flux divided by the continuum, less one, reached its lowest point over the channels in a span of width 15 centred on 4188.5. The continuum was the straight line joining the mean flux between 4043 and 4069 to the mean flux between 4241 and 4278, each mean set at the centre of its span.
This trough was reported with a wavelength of 4195.52 angstroms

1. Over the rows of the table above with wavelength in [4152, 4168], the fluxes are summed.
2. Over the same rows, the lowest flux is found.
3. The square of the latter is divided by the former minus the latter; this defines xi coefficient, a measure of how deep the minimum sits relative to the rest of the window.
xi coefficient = 0.98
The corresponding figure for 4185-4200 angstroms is 0.97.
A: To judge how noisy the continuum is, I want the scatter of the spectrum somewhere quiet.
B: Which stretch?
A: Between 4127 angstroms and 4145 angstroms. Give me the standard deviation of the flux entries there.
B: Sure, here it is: 0.4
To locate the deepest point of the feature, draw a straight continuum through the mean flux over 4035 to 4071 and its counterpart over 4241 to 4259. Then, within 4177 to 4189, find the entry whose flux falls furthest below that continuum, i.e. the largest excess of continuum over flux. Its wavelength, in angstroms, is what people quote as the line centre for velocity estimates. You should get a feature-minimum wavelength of 4187.80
